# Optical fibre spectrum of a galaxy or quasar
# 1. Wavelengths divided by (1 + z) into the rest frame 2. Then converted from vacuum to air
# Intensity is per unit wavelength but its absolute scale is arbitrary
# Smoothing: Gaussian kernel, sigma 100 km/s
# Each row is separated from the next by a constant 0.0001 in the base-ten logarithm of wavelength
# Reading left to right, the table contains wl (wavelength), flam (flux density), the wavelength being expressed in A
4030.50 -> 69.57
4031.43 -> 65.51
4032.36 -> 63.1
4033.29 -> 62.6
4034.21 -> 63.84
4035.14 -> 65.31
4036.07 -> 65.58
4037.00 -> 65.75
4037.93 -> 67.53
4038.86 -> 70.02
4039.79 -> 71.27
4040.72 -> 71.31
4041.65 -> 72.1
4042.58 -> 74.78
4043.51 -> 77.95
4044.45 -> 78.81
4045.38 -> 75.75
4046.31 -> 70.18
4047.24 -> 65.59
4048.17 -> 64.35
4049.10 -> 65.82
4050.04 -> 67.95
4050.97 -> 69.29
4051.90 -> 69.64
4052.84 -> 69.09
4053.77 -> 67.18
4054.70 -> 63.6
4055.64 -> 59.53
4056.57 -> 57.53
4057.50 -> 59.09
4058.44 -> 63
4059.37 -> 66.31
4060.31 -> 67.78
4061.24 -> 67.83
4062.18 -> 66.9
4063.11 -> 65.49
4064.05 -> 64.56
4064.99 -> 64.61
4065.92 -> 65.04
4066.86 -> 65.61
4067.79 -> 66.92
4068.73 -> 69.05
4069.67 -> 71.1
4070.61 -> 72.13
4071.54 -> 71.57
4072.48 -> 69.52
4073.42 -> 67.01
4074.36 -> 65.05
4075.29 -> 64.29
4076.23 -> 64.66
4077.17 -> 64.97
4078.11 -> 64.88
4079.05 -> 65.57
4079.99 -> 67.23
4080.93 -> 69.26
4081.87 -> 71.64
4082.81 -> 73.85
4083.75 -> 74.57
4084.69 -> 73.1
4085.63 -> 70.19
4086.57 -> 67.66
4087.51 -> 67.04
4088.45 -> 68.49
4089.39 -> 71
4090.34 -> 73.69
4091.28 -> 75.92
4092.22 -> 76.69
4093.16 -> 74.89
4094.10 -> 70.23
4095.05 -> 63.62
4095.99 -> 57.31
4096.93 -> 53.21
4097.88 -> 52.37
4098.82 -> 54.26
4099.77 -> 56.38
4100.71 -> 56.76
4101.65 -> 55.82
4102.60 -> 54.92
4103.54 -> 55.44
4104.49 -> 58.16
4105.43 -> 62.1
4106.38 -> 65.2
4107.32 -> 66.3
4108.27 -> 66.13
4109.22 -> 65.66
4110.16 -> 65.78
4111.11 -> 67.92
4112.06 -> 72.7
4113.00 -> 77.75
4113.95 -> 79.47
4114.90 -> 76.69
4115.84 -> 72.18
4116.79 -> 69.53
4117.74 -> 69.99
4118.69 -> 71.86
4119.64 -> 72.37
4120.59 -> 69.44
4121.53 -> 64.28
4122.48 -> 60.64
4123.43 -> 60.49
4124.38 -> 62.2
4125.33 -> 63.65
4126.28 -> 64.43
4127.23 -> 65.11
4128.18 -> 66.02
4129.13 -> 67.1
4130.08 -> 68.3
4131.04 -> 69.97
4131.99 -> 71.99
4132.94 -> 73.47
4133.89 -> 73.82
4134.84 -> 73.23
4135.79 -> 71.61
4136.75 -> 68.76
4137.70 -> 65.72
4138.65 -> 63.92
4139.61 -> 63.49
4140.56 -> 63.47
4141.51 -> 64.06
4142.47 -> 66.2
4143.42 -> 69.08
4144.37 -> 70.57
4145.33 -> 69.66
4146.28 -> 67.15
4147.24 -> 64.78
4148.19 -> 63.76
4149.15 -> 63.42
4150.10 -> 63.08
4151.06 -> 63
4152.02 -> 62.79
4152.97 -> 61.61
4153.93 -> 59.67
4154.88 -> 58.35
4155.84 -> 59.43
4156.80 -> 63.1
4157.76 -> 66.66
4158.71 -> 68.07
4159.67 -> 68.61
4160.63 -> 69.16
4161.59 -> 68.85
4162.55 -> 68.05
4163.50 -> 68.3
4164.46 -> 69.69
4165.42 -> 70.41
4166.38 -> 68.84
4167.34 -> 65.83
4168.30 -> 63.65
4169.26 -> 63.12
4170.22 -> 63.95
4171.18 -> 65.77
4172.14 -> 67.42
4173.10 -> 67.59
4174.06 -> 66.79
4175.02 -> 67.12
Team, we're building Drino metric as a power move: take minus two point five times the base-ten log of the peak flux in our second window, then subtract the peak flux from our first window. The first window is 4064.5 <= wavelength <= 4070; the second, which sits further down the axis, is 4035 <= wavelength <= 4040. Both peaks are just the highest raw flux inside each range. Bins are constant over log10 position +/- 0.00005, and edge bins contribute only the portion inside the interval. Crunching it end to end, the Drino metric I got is -76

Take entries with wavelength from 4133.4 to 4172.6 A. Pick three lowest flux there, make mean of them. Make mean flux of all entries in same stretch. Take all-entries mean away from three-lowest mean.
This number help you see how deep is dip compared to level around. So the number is -7.0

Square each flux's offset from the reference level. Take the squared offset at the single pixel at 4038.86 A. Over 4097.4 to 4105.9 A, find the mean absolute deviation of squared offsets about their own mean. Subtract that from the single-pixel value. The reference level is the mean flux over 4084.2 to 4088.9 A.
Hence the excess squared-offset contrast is -46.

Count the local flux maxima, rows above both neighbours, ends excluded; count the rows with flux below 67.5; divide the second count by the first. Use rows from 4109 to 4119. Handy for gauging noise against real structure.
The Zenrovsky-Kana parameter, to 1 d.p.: 2.0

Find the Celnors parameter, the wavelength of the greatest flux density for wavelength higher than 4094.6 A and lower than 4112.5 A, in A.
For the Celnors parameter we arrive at 4112.06 A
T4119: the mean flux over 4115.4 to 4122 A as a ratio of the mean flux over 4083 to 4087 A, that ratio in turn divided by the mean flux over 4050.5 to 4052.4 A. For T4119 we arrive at 0.0141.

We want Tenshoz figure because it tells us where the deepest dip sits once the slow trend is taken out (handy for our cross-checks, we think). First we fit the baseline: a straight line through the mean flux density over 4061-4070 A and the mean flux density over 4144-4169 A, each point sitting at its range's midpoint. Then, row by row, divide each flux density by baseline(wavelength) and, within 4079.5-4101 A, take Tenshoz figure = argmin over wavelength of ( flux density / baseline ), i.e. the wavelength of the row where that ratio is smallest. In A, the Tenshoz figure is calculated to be 4097.88 A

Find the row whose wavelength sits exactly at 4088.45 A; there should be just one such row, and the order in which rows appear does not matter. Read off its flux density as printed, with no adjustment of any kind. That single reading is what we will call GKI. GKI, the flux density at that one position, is 68.49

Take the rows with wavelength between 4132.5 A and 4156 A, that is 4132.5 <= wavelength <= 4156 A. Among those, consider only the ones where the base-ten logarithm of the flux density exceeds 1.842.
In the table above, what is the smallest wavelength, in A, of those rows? 4132.94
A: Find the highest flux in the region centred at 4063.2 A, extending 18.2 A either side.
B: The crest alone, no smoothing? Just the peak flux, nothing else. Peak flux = 75.75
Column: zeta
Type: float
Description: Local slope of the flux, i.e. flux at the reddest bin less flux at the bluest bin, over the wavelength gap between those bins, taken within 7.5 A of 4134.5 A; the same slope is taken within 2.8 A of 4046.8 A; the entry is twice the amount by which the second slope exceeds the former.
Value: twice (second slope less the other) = -5.4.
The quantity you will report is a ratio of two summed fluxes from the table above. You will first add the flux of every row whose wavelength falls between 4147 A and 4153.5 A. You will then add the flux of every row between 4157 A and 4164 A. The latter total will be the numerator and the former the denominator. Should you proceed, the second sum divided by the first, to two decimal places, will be 1.08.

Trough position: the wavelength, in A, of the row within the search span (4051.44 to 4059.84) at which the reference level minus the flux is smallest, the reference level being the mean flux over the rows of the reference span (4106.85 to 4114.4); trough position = 4051.90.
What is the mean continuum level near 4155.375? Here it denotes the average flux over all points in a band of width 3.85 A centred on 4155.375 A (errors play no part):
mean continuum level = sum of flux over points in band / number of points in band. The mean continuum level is 60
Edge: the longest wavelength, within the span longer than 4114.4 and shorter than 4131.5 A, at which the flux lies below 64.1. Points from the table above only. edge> 4125.33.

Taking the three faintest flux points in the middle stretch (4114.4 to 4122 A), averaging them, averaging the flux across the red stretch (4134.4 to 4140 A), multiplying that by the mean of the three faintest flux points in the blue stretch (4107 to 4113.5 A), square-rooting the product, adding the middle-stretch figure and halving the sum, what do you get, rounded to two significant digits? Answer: 67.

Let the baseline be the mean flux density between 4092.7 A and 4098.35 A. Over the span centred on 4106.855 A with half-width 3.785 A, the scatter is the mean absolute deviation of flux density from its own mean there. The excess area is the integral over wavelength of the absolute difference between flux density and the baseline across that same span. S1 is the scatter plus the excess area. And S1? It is 32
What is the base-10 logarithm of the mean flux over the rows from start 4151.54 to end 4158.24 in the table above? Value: 1.79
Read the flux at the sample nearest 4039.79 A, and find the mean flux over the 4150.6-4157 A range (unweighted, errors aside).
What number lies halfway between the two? 66.2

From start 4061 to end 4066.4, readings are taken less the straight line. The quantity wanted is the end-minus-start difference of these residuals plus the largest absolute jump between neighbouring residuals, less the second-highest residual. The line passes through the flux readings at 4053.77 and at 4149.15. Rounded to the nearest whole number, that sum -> -1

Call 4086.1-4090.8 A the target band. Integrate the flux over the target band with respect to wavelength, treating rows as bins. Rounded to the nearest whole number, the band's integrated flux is 327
